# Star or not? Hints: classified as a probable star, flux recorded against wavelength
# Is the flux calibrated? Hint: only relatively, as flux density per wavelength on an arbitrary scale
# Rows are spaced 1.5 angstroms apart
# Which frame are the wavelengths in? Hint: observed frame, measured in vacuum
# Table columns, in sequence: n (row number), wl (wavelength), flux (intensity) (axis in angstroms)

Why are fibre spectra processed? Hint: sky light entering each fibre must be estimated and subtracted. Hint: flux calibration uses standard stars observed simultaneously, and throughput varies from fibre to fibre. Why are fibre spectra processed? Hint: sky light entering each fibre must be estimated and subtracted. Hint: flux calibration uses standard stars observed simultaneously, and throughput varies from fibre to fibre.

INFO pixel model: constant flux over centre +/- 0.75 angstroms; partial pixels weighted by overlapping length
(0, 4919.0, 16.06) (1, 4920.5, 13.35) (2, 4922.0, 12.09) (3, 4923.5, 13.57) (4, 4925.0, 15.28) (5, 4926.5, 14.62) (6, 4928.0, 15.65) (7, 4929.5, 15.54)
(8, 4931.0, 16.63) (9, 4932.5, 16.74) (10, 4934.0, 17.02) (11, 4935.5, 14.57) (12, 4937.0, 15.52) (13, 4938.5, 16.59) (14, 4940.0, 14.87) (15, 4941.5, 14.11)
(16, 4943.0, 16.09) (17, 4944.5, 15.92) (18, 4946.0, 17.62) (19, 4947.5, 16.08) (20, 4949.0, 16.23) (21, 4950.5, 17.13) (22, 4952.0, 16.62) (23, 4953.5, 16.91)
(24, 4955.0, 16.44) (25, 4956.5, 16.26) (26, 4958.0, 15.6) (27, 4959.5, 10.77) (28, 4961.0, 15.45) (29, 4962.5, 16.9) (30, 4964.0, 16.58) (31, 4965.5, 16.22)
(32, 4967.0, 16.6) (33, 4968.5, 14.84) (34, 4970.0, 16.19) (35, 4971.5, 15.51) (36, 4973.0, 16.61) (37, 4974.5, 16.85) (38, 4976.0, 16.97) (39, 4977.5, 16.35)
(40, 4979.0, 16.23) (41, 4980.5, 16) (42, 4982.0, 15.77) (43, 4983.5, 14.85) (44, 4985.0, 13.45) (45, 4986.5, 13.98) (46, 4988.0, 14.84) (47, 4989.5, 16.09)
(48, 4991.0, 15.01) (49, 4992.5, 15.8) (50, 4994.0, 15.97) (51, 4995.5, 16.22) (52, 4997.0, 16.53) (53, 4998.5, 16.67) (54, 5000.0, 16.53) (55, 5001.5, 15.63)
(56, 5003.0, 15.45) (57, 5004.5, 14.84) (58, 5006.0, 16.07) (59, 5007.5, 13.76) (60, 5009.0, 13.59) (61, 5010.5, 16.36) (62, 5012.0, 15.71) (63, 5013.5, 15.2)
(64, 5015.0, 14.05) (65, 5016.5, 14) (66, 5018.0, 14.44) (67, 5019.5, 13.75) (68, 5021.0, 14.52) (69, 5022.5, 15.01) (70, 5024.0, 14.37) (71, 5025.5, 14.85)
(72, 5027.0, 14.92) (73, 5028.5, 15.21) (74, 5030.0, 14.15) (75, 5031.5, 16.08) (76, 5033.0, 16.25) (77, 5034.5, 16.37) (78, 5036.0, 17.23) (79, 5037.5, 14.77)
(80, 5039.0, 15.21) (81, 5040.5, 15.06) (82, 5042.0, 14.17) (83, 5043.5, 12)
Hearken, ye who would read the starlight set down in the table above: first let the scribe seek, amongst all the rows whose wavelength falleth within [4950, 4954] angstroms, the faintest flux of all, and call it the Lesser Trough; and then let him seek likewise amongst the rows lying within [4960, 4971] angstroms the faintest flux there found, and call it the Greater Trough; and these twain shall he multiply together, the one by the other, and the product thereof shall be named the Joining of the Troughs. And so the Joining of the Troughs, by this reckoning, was 247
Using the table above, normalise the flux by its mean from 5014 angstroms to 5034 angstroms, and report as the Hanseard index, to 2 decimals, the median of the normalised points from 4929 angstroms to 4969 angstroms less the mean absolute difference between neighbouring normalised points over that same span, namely 1.02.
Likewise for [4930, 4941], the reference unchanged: 1.05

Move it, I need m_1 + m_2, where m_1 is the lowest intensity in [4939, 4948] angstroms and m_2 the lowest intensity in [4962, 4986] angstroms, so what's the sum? 27.6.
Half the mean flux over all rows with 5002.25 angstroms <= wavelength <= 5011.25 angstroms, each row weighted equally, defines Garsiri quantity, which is 7.5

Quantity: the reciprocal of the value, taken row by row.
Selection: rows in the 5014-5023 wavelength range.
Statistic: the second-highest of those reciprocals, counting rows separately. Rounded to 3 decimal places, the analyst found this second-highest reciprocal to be 0.071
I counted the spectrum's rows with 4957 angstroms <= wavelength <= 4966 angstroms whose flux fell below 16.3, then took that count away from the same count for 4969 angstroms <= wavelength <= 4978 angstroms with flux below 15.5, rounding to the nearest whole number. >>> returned -4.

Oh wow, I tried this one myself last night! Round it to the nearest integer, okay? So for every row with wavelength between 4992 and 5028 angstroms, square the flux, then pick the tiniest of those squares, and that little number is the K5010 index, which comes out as 185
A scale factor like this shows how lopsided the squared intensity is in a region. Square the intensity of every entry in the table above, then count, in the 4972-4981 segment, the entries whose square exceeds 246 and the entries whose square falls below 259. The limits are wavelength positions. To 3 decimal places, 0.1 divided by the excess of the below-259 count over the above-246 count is -0.020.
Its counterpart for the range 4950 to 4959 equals -0.025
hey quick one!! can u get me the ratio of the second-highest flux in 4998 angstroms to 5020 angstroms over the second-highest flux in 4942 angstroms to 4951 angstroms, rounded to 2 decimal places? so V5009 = 0.96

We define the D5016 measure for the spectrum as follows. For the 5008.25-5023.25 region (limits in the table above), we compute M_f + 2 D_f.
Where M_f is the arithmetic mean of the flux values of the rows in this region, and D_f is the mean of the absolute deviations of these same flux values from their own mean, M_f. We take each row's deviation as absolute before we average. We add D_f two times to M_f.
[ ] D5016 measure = 16.1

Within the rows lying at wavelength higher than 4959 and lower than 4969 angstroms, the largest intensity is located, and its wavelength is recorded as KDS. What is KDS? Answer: 4962.5 angstroms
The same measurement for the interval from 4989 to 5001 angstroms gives 4998.5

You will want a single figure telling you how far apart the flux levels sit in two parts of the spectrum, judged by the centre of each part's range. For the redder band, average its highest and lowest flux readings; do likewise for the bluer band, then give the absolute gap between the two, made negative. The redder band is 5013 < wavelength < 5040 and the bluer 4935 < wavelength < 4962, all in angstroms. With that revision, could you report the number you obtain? -1.3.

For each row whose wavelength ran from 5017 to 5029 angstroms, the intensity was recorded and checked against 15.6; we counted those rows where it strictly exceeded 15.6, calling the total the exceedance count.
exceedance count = 0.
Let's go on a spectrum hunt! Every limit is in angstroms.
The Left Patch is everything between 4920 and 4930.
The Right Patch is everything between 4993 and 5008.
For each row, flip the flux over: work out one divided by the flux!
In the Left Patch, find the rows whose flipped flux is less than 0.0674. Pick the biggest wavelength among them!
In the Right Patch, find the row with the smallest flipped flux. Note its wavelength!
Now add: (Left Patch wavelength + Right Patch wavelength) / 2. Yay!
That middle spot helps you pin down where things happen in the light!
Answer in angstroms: 4964.0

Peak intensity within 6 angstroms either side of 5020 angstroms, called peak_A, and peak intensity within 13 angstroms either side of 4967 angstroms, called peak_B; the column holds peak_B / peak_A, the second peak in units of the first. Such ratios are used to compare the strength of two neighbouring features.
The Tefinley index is 1.13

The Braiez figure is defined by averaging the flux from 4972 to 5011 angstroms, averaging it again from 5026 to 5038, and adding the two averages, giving 31.3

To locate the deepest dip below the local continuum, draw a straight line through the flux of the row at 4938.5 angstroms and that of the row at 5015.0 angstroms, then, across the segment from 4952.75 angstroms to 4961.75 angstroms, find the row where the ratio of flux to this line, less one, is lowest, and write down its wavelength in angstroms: 4959.5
